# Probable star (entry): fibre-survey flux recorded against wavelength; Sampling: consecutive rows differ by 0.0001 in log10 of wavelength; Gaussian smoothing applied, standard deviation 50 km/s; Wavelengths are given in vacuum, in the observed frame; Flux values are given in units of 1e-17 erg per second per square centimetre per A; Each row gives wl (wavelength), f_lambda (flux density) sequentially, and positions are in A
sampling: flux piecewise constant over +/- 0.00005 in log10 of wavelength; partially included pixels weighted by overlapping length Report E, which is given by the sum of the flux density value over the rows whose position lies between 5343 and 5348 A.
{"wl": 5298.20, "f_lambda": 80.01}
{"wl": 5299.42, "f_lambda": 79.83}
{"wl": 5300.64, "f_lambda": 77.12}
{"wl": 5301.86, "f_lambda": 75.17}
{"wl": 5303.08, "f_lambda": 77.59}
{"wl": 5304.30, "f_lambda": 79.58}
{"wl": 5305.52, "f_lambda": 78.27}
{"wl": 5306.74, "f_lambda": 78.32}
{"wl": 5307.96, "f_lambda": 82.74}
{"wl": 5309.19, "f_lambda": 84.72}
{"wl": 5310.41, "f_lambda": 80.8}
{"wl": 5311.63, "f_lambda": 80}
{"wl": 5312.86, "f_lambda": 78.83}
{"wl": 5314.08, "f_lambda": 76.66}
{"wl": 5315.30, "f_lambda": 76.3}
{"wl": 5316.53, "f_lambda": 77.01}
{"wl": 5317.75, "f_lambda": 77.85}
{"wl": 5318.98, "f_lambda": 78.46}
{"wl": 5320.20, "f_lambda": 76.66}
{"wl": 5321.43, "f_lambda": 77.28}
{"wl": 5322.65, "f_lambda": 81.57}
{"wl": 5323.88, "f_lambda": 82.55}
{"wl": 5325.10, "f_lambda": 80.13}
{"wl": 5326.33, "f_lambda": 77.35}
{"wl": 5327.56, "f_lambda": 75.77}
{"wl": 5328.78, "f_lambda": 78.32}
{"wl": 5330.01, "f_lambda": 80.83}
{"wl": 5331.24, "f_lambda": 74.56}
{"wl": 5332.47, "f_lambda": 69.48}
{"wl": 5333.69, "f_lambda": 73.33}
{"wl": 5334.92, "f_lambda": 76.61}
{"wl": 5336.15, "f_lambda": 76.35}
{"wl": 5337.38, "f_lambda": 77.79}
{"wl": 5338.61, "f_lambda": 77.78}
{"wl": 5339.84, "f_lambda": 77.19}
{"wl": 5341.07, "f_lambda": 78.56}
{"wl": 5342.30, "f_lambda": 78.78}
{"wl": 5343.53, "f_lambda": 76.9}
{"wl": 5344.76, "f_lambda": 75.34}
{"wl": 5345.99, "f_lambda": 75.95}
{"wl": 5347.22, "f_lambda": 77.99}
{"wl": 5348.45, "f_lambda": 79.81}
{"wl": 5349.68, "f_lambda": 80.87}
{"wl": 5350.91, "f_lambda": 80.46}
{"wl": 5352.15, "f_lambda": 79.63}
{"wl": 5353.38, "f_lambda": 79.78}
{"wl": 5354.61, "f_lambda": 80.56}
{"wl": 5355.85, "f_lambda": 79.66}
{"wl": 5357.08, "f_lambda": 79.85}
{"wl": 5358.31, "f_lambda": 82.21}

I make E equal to 306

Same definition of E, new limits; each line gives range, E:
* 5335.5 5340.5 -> 309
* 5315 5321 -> 386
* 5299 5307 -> 546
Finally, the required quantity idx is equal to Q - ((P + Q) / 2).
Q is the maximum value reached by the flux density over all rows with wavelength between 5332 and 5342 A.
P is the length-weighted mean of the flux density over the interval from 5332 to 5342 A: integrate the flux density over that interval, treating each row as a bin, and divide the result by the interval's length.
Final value 1.2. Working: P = 76.1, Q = 78.56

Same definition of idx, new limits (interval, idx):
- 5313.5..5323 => 2.0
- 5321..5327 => 1.4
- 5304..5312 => 2.0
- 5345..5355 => 0.8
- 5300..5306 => 1.0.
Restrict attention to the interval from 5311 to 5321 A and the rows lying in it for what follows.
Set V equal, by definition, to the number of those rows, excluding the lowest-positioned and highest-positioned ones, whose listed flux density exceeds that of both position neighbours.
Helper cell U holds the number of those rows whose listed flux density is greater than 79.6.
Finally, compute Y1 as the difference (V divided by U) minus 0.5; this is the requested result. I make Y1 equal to 0.5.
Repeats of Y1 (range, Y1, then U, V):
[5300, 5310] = 0.0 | 2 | 1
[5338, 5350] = 0.0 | 2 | 1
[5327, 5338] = 1.5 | 1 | 2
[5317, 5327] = 0.2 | 3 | 2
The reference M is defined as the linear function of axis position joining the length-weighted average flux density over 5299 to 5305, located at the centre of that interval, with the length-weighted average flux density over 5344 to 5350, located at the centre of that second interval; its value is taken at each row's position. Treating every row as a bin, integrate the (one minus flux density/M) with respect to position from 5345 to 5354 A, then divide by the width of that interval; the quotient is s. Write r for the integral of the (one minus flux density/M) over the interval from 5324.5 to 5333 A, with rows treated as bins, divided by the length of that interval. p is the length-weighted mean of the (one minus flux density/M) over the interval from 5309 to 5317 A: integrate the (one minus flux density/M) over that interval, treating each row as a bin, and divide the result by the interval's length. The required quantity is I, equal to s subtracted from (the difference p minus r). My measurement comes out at -0.014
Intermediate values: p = -0.014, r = 0.02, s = -0.01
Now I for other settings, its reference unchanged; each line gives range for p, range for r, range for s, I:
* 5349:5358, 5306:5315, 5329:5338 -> -0.029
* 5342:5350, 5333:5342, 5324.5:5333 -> -0.028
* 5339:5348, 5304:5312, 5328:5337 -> 0.016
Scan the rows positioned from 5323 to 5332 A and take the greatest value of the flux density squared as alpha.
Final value 6815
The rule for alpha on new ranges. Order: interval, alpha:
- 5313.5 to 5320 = 6156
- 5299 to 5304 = 6373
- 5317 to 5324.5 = 6815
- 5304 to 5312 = 7177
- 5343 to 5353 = 6540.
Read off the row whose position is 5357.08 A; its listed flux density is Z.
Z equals 79.85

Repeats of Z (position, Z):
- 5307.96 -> 82.74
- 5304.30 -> 79.58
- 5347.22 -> 77.99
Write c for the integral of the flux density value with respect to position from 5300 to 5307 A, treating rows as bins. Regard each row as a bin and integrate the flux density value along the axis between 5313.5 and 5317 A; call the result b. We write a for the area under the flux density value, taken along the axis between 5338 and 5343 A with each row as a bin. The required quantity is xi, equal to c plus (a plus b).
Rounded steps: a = 390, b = 268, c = 544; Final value 1202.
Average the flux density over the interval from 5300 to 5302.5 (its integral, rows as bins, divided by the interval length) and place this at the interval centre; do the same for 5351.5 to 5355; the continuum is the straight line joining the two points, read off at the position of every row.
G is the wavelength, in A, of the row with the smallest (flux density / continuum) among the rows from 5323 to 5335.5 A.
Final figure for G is 5332.47 A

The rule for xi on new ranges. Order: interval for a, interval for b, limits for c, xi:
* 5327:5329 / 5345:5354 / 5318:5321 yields 1098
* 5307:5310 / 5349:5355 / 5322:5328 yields 1207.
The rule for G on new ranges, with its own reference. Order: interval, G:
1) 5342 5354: 5344.76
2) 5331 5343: 5332.47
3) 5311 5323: 5315.30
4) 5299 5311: 5301.86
